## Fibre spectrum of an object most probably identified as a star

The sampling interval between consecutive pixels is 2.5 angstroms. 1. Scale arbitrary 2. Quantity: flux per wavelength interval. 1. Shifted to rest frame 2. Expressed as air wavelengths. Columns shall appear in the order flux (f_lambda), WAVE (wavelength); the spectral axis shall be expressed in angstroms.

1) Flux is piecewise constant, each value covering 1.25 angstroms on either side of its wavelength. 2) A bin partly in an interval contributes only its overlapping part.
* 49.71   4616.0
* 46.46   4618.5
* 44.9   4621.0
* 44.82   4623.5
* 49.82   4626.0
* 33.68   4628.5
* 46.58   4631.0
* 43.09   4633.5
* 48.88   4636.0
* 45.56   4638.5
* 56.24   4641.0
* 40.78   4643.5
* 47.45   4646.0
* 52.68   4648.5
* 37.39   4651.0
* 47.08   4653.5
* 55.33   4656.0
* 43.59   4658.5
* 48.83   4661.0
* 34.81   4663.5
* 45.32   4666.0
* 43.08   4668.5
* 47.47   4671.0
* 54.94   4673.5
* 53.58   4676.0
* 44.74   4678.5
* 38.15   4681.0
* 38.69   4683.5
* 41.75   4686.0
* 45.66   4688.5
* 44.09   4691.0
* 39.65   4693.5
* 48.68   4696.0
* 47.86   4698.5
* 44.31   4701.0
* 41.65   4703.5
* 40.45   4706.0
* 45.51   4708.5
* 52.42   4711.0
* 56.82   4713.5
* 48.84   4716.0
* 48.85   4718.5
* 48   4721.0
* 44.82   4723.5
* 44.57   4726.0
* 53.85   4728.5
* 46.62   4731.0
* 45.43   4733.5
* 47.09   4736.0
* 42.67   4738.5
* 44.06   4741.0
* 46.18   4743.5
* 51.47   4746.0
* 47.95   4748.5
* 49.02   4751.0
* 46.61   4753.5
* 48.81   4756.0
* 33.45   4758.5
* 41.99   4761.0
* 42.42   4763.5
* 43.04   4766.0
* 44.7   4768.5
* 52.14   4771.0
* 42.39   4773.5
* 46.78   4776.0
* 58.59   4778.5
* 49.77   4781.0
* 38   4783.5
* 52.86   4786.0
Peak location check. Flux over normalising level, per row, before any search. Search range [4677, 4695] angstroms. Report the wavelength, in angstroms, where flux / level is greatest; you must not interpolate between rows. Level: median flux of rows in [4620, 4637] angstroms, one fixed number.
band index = 4688.5 angstroms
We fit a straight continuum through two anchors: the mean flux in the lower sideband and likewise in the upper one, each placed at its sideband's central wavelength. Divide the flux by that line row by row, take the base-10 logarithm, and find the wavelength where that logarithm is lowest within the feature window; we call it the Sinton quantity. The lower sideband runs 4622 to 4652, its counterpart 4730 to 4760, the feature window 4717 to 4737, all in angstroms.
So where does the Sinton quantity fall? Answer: 4726.0 angstroms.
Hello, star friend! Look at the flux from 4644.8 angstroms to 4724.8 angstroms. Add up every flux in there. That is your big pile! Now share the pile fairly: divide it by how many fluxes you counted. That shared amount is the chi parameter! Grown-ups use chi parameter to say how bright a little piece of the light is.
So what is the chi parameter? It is 46.0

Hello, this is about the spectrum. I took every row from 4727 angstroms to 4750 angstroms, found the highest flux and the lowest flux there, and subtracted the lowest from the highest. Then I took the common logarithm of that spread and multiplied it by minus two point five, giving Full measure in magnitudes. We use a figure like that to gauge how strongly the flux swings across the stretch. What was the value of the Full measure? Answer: -2.62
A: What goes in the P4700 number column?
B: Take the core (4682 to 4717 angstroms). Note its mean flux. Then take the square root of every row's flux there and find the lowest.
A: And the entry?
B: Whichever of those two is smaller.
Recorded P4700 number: 6.22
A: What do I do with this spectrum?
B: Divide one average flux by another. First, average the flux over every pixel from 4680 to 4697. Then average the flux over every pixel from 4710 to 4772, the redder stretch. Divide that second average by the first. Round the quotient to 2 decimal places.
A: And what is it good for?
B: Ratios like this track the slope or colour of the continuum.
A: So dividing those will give 1.11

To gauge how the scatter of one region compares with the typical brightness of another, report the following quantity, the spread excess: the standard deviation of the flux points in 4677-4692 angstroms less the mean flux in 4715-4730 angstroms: -45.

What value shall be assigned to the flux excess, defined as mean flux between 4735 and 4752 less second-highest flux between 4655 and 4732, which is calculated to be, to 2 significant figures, -8.4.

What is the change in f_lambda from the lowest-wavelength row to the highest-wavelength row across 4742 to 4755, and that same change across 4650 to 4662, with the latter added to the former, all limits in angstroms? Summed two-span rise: 12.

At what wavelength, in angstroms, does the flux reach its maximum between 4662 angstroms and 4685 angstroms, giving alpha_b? 4673.5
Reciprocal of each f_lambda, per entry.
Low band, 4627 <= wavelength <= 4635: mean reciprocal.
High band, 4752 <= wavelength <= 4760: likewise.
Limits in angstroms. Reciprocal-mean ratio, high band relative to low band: 0.97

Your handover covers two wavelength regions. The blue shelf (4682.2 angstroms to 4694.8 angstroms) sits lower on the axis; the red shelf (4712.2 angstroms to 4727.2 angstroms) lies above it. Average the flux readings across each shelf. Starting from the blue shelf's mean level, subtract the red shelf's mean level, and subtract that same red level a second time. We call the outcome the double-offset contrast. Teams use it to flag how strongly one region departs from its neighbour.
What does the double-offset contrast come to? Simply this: -55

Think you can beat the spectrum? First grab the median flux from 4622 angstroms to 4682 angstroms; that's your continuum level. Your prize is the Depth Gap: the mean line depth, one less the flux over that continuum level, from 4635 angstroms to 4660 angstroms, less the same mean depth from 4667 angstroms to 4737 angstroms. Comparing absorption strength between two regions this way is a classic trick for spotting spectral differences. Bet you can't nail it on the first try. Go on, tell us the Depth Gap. -0.025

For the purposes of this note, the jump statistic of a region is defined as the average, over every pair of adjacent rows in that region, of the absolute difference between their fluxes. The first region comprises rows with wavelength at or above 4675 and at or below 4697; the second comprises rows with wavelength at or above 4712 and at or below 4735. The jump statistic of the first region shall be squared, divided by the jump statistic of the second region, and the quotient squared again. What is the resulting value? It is 36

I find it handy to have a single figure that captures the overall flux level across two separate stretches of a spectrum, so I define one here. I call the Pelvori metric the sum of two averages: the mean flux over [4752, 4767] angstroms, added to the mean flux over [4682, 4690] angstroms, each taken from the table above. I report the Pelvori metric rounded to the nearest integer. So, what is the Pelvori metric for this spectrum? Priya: 85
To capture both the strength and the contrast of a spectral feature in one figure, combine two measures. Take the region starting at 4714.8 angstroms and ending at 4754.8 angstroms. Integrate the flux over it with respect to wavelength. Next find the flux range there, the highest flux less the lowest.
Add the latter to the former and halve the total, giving 951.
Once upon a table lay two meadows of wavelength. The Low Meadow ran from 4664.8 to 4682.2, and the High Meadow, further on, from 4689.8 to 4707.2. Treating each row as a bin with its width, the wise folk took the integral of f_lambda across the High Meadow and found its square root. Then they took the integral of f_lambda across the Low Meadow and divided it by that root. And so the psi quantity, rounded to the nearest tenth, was 29.5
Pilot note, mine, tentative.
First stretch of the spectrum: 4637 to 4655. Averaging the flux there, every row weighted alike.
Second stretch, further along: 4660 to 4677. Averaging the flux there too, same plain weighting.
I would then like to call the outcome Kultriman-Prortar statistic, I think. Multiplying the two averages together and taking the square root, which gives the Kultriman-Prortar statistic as 46.8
